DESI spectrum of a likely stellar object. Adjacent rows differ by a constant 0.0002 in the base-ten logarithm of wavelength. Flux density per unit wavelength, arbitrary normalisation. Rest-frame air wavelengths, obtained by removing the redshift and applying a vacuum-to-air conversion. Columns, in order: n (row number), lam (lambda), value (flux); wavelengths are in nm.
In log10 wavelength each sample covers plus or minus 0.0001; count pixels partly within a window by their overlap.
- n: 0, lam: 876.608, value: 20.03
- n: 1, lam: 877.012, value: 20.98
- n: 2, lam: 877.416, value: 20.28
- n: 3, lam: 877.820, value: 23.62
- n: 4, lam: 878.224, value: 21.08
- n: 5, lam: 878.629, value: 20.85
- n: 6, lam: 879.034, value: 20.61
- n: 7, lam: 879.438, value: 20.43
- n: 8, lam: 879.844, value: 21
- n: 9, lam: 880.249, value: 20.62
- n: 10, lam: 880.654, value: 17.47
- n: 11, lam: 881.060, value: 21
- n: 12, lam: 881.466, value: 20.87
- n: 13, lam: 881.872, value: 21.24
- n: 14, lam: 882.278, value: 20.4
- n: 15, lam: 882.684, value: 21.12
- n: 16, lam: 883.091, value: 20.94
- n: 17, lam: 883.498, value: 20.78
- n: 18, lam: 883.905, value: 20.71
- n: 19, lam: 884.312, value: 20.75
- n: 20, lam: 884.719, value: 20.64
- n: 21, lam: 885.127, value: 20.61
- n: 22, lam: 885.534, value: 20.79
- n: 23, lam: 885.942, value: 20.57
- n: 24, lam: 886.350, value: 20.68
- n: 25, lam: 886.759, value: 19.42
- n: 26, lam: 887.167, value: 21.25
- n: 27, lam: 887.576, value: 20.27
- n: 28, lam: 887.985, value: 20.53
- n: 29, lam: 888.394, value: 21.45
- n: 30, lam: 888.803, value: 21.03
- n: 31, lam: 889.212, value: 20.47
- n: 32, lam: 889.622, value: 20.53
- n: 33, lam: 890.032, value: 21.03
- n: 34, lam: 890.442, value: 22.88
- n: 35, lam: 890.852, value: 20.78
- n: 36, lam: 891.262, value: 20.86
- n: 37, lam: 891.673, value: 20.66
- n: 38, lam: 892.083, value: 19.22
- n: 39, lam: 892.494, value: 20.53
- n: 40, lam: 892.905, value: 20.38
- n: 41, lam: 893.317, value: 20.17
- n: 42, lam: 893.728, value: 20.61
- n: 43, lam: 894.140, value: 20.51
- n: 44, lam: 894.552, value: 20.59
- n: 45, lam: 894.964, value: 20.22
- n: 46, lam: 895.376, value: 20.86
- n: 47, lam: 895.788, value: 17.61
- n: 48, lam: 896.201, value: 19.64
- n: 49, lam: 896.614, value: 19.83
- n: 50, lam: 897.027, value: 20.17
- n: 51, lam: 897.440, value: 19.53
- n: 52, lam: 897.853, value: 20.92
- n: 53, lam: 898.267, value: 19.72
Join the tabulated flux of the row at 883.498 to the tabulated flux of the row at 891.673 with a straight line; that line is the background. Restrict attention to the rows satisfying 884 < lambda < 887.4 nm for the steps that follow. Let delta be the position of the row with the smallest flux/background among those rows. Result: 886.759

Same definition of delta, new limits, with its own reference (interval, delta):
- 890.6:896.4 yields 895.788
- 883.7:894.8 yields 892.083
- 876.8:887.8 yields 880.654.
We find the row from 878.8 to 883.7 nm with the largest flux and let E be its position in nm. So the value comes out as 881.872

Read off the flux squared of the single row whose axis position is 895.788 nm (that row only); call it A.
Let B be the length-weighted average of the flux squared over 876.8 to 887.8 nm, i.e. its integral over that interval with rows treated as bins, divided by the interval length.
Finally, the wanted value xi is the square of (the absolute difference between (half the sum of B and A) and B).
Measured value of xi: 3555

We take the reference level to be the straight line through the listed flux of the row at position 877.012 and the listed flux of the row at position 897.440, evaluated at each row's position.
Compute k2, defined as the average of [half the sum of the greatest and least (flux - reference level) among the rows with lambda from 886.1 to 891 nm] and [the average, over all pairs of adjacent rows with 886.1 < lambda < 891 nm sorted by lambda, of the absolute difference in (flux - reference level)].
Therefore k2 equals 0.99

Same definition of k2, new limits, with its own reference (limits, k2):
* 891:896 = 0.15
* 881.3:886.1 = 0.23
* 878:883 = -0.20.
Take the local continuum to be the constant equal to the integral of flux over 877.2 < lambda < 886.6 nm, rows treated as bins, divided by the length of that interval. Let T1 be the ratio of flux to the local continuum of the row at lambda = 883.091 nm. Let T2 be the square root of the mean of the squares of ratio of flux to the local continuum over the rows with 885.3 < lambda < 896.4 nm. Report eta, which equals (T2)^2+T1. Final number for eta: 1.99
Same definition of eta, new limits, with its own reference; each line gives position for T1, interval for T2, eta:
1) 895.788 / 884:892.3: 1.85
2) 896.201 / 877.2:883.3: 1.95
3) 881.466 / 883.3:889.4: 2.00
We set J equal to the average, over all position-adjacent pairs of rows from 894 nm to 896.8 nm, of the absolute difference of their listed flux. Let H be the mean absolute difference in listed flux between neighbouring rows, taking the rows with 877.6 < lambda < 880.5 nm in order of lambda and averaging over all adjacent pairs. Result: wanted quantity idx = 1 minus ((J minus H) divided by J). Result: 0.6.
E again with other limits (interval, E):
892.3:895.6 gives 895.376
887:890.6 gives 890.442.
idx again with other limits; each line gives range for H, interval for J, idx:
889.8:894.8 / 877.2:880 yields 0.6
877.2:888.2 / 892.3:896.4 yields 1.0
